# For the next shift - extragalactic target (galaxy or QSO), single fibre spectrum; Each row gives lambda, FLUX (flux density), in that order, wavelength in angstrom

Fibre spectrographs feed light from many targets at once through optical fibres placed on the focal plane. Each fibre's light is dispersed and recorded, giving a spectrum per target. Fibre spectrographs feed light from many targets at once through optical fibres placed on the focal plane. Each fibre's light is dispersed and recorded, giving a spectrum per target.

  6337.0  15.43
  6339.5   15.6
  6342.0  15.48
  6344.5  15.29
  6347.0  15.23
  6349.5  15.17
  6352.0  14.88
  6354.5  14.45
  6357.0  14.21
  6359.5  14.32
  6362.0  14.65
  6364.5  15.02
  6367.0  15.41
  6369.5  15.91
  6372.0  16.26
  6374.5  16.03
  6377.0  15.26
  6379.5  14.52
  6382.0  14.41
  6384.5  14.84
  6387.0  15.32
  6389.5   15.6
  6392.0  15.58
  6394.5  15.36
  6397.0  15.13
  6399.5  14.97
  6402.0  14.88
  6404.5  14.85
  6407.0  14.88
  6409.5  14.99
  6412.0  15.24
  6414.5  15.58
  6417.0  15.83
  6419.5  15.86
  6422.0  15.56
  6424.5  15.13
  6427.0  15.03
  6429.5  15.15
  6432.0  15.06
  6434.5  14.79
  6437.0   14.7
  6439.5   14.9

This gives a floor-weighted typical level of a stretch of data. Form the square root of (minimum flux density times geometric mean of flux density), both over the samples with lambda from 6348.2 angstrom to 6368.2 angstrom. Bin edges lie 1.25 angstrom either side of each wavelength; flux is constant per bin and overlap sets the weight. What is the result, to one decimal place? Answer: 14.5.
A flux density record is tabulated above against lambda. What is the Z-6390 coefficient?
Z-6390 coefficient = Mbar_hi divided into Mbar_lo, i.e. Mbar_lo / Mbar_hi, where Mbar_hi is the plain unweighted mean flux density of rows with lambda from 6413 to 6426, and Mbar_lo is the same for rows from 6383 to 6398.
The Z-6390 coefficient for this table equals 0.98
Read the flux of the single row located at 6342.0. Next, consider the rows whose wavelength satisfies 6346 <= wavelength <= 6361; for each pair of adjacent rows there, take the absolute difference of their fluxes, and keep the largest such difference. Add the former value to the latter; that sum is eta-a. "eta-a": 15.9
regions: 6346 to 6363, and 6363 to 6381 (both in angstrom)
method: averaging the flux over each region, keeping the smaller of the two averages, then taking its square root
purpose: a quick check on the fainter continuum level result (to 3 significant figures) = 3.83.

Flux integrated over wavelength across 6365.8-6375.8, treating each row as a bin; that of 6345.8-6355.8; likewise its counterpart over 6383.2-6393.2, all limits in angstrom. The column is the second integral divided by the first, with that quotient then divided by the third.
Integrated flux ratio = 0.0061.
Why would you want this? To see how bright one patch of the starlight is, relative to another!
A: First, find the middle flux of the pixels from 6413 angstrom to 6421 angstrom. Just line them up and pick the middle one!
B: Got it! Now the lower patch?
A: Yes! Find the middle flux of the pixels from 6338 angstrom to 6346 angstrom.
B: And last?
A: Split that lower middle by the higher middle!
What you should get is 0.98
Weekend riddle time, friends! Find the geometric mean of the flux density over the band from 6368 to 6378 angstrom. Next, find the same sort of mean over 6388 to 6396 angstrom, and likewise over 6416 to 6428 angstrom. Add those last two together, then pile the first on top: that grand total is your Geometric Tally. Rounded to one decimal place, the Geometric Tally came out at 46.9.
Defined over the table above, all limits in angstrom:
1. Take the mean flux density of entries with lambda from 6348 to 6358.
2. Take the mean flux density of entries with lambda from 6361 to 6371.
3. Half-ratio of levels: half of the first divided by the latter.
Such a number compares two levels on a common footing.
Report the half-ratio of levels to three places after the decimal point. 0.481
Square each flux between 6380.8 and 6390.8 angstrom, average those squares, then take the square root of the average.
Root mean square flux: 15.0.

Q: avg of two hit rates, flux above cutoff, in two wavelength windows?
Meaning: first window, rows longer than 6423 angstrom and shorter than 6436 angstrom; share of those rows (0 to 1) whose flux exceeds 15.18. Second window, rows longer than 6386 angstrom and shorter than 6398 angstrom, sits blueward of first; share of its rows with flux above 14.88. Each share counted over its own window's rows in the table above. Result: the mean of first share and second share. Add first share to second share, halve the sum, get 0.50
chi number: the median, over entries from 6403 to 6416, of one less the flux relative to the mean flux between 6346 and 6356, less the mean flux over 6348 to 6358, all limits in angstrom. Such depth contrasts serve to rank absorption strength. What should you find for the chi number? -14.7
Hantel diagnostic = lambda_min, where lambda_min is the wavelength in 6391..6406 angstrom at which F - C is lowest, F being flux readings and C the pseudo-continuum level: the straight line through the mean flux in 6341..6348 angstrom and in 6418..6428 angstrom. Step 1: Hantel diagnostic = 6404.5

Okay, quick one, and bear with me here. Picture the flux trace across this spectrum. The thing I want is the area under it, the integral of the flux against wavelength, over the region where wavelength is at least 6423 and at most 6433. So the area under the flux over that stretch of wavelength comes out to 151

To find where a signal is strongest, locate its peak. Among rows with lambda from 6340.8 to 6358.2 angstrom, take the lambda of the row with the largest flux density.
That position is 6342.0 angstrom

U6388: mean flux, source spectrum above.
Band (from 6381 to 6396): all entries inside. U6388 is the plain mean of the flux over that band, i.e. 15.2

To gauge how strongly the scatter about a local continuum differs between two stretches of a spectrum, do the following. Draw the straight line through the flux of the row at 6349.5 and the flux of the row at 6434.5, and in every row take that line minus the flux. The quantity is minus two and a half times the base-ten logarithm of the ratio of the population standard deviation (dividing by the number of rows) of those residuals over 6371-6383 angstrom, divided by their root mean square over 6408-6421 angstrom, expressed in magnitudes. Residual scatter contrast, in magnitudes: 0.0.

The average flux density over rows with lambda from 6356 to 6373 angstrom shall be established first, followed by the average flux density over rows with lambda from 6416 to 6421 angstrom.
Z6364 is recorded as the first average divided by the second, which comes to 0.954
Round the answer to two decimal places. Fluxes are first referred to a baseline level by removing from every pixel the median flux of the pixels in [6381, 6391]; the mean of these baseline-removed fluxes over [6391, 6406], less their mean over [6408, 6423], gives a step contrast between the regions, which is -0.38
